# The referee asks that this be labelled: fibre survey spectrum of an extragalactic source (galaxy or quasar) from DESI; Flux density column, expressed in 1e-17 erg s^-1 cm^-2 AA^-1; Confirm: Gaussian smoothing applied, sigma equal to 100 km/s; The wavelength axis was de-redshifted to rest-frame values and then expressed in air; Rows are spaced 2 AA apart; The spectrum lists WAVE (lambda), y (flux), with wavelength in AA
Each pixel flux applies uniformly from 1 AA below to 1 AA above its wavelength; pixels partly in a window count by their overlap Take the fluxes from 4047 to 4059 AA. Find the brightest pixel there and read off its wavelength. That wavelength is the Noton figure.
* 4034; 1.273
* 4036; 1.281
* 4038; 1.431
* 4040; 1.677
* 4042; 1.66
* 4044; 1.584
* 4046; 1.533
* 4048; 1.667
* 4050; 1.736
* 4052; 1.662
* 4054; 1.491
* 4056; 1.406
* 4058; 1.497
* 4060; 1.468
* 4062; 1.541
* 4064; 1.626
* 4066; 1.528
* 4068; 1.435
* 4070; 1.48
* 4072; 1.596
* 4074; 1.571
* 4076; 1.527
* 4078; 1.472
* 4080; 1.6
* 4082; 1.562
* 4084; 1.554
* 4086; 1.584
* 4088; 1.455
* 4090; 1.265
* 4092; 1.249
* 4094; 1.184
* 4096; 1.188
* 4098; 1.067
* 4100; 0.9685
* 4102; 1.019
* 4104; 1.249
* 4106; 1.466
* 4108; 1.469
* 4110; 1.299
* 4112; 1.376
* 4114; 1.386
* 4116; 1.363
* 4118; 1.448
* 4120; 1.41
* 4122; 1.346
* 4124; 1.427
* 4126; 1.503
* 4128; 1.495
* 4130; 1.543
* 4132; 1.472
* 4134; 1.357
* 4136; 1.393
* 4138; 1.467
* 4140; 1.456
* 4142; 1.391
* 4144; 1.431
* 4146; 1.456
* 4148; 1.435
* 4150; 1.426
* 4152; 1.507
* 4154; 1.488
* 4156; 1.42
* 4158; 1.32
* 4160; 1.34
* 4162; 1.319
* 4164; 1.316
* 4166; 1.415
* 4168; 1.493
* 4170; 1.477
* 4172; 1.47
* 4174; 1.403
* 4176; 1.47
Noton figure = 4050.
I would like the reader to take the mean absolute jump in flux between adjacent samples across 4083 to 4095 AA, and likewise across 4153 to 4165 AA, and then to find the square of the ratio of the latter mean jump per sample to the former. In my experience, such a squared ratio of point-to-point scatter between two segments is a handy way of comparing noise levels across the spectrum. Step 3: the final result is 0.24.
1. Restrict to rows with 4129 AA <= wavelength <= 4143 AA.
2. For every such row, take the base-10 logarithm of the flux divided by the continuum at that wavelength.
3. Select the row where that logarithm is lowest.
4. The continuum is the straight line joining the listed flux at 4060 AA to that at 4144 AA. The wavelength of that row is 4134 AA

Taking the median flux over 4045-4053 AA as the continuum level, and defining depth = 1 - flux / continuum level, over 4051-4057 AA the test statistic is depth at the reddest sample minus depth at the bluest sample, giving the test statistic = 0.15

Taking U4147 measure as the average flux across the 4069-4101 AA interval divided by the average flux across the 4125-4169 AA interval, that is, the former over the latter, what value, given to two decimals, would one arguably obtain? 0.98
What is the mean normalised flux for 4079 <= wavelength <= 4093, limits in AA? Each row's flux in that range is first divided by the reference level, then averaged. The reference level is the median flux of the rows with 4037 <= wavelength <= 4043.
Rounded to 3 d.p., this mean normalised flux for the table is 0.884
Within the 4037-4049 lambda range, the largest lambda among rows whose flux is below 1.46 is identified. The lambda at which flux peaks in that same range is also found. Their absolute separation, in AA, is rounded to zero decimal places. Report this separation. 2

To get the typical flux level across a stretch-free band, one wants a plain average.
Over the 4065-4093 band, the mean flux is 1.49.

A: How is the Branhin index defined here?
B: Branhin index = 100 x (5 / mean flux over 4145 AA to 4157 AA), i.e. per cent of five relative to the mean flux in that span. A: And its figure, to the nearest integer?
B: 344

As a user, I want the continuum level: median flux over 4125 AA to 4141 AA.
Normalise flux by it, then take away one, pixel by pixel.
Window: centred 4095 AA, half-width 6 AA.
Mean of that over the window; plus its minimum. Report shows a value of -0.56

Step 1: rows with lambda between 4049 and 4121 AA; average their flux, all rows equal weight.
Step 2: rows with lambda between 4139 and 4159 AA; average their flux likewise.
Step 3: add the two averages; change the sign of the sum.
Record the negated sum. -2.86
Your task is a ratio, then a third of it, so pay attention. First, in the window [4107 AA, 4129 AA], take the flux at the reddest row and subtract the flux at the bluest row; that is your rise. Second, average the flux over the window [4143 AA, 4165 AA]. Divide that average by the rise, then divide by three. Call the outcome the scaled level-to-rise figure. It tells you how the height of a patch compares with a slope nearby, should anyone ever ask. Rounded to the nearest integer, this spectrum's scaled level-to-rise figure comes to 18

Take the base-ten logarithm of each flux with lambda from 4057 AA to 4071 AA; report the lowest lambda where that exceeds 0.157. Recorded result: 4058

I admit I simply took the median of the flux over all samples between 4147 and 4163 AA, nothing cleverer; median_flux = 1.42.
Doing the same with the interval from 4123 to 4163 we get 1.43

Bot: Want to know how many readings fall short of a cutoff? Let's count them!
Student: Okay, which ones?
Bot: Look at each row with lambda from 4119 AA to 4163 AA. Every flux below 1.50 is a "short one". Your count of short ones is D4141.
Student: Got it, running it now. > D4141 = 19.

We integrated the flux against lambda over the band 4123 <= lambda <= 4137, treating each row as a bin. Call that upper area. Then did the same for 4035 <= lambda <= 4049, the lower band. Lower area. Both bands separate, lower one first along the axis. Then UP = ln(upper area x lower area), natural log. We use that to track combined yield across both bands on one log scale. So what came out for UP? 6.09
